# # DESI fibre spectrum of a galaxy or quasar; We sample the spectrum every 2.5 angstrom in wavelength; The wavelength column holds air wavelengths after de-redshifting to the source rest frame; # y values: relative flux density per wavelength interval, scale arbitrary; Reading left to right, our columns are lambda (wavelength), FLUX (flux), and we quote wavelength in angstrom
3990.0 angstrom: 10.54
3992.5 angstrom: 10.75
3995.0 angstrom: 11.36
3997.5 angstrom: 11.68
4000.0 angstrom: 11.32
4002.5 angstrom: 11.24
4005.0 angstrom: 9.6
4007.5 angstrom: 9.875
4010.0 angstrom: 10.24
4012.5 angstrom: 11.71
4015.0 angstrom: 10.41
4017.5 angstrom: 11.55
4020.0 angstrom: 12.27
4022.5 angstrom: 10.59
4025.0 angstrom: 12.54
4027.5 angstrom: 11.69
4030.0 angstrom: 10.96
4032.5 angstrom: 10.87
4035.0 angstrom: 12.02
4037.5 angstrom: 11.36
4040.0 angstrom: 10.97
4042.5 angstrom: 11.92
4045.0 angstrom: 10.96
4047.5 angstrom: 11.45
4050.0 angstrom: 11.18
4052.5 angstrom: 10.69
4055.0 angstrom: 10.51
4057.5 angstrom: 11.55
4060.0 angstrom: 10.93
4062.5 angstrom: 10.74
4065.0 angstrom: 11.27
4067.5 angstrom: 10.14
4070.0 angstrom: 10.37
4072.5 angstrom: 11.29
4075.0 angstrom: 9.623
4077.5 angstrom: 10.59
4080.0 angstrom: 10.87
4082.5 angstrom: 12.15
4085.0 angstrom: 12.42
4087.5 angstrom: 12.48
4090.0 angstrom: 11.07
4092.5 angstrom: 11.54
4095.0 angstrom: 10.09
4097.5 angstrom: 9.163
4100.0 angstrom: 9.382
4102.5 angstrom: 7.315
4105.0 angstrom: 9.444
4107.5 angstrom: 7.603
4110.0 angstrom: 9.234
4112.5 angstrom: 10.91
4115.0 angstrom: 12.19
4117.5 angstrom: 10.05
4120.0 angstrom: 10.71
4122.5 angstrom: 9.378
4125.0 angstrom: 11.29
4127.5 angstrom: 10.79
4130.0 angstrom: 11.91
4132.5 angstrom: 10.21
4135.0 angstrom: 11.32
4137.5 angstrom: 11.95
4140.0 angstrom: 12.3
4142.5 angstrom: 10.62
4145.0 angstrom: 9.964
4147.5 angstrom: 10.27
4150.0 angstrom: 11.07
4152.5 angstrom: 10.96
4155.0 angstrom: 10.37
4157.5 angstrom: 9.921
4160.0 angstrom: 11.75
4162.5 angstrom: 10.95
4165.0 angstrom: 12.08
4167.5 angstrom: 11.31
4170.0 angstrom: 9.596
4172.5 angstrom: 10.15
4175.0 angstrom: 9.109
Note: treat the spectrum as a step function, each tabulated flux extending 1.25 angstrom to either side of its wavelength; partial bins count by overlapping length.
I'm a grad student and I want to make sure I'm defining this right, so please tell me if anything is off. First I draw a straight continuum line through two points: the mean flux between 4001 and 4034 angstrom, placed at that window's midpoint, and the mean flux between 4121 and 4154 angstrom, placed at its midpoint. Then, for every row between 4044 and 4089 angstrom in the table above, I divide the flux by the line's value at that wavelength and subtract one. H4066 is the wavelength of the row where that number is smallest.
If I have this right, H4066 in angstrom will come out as 4075.0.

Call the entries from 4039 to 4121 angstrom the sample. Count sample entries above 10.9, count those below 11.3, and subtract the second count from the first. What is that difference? -9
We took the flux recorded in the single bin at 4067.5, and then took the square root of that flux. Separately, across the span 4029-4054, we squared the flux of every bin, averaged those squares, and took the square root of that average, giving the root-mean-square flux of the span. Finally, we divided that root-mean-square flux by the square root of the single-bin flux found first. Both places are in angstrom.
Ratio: 3.5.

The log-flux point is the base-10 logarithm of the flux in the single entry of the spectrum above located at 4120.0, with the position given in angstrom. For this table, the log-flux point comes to 1.03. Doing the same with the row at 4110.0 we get 0.97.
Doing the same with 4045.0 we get 1.04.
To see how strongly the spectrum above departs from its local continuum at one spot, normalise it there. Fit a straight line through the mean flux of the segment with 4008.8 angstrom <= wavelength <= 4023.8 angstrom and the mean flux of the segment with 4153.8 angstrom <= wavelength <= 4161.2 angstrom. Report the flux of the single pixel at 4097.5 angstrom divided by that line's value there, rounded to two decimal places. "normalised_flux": 0.84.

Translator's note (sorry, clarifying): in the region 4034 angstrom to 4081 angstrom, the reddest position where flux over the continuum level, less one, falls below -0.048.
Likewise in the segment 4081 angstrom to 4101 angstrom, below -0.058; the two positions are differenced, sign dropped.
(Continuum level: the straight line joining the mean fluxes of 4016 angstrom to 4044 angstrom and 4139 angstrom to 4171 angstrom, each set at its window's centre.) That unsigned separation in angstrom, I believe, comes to 22.5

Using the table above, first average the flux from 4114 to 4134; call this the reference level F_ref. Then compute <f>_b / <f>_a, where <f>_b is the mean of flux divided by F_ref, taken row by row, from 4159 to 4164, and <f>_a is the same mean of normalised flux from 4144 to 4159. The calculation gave 1.09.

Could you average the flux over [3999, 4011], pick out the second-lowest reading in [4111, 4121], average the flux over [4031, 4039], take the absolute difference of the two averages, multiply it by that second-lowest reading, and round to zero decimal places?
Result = 10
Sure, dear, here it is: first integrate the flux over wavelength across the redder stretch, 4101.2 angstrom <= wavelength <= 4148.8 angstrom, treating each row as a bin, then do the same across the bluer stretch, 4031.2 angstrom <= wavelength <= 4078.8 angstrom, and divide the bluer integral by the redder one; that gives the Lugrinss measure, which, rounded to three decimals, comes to 1.056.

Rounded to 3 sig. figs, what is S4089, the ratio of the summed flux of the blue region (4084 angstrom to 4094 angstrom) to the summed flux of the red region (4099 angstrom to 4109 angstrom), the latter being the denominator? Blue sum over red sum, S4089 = 1.41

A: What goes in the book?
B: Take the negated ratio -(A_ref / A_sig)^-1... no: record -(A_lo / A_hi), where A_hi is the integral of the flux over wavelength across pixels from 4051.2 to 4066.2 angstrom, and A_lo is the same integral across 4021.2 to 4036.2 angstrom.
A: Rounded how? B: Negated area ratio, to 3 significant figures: -1.05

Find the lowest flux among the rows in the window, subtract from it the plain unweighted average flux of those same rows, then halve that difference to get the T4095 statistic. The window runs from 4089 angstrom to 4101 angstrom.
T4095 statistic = -0.54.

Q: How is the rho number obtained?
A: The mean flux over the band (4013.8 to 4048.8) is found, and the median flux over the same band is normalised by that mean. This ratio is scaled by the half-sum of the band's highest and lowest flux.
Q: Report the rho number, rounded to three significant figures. 11.5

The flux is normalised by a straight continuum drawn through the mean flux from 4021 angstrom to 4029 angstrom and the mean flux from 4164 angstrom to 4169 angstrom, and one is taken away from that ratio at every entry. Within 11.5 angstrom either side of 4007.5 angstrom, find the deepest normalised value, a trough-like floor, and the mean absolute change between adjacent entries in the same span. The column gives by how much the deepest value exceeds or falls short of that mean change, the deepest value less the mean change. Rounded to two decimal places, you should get -0.24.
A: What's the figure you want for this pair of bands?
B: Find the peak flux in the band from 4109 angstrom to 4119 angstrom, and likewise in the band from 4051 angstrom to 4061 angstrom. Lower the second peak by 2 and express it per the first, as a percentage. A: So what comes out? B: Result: 78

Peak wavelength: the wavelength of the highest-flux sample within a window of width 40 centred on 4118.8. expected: 4115.0 angstrom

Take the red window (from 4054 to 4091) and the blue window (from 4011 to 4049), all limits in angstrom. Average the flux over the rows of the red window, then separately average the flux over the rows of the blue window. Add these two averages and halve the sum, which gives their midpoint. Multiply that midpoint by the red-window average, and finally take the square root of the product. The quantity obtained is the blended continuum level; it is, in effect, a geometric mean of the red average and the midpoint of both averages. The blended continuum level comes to 11.2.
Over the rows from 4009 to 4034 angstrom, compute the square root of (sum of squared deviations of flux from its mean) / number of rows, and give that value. 0.75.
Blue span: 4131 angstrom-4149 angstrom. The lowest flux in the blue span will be 9.964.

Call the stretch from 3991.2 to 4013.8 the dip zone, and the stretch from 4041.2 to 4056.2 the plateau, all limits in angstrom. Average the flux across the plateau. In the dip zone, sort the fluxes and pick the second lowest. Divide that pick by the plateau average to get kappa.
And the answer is 0.89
